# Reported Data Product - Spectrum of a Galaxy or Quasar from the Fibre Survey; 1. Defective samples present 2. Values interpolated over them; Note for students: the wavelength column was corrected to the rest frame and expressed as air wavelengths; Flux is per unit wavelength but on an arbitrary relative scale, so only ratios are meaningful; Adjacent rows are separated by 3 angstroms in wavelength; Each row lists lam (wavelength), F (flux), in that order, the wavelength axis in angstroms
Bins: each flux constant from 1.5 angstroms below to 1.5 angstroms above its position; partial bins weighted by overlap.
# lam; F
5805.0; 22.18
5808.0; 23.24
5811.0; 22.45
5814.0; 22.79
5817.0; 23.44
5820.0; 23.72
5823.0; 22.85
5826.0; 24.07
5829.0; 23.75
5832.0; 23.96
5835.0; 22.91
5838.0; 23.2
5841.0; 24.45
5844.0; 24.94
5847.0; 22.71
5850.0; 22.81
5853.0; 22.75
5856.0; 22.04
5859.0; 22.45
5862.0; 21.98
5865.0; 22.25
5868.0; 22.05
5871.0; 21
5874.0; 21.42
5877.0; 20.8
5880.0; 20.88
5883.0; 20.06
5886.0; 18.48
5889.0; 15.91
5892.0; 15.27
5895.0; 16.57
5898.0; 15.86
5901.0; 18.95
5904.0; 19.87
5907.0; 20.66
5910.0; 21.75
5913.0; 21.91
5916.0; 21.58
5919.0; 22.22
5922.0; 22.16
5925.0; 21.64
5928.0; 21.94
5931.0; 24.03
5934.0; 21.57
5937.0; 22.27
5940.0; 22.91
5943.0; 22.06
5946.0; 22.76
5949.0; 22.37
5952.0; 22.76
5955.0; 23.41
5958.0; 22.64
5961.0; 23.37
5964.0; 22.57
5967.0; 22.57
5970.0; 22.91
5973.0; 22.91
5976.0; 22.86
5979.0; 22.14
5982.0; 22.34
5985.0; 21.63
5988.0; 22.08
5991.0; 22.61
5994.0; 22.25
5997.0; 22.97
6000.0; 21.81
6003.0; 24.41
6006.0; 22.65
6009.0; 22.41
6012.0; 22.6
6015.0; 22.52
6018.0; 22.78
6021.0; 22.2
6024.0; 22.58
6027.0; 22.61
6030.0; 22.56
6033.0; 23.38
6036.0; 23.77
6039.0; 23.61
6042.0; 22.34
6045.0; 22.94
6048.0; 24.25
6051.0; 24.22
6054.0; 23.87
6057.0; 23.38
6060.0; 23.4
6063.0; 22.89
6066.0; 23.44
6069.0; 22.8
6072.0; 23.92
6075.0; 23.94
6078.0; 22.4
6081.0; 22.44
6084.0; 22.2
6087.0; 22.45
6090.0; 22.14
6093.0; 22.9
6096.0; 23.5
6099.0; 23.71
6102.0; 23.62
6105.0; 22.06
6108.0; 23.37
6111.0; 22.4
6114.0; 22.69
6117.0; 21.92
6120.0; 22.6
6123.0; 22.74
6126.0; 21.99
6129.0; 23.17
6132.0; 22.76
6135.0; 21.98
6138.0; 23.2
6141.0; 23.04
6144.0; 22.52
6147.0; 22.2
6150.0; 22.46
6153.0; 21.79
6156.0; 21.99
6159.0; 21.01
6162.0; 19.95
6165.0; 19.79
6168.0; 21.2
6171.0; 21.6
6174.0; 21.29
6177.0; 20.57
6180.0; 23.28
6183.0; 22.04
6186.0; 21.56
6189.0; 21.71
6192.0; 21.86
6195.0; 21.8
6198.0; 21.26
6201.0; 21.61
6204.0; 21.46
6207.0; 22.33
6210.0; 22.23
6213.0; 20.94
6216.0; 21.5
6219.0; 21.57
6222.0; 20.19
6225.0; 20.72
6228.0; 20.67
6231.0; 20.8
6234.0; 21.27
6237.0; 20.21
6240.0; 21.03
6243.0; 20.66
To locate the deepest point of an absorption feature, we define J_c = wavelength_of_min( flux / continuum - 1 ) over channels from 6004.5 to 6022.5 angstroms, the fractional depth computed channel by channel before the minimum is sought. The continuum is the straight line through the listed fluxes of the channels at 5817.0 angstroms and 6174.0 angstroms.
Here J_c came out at 6021.0 angstroms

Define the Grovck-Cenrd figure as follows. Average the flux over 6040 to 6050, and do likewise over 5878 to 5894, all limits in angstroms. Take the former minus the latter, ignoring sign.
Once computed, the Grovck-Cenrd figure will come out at 5.1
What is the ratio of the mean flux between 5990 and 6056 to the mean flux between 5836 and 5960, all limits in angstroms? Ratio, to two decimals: 1.07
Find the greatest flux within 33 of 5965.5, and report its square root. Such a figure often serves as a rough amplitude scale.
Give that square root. 4.84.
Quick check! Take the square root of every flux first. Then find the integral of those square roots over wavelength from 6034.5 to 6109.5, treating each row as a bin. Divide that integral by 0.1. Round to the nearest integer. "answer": 3611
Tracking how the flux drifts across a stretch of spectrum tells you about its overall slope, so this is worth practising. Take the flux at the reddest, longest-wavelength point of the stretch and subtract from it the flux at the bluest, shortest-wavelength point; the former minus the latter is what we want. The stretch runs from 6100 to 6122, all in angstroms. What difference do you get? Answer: -1.0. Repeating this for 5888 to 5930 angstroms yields 6.0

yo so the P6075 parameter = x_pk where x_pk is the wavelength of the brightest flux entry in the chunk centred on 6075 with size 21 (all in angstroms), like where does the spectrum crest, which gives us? 6075.0 angstroms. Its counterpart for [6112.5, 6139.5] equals 6138.0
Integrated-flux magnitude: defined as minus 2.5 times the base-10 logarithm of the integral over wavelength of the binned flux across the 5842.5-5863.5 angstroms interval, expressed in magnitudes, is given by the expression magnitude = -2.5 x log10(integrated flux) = -6.70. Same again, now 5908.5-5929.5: -6.66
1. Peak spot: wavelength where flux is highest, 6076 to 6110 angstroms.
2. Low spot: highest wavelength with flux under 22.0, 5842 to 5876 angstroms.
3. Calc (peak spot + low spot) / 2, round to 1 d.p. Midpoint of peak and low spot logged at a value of 5986.5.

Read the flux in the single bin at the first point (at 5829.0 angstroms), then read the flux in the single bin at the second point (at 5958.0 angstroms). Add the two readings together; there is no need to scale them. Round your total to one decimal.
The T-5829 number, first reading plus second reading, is 46.4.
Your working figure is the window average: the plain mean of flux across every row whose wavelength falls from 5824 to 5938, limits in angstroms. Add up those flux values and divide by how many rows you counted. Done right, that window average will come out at 21.4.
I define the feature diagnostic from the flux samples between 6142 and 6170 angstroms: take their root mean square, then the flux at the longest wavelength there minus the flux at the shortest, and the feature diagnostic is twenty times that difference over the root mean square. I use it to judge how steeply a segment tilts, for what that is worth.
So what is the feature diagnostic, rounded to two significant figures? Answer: -1.2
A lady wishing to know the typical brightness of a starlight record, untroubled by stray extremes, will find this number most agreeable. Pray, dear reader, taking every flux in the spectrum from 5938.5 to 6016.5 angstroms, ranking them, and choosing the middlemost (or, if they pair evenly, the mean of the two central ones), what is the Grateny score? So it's 22.6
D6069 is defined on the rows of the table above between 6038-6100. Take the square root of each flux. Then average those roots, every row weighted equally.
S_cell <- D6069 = 4.81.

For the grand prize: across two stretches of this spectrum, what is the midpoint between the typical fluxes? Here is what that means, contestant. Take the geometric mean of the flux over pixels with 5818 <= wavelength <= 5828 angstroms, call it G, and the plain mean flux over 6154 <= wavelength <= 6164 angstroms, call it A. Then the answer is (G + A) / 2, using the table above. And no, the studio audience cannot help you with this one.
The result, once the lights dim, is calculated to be 22.3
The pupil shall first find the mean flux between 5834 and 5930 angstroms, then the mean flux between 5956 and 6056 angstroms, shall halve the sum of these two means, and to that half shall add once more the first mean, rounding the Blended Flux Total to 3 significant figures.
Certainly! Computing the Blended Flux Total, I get 43.0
